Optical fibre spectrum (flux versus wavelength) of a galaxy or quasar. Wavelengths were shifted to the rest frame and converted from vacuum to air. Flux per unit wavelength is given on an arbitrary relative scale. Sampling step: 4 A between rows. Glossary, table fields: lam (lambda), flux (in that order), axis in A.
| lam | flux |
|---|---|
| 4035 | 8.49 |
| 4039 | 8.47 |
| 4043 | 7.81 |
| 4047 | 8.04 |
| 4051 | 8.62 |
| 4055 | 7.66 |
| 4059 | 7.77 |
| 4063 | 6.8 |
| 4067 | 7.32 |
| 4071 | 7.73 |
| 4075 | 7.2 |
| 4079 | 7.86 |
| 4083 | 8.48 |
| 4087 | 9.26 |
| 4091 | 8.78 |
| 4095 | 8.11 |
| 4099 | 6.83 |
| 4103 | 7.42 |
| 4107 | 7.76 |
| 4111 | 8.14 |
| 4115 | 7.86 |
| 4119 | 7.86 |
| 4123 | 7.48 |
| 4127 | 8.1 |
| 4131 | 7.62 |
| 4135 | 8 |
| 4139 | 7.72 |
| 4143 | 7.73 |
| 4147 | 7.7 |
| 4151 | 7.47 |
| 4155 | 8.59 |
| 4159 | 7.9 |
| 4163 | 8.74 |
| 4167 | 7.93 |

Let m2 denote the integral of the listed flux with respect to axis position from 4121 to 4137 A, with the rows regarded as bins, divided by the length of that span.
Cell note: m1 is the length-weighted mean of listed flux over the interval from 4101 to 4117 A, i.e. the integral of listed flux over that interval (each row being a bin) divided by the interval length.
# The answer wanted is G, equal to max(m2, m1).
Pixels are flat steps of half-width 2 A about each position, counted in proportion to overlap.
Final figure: 7.8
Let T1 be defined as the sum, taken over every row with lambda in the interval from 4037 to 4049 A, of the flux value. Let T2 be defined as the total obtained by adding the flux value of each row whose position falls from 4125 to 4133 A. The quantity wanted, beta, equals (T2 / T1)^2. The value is 0.4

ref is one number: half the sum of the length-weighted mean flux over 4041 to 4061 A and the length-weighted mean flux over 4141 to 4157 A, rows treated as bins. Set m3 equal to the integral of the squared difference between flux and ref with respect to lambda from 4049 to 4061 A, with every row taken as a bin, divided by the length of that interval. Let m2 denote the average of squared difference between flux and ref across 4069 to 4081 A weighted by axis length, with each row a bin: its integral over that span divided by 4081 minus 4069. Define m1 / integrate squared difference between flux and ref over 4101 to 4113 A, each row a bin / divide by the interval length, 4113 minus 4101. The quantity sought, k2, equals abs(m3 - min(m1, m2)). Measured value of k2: 0.082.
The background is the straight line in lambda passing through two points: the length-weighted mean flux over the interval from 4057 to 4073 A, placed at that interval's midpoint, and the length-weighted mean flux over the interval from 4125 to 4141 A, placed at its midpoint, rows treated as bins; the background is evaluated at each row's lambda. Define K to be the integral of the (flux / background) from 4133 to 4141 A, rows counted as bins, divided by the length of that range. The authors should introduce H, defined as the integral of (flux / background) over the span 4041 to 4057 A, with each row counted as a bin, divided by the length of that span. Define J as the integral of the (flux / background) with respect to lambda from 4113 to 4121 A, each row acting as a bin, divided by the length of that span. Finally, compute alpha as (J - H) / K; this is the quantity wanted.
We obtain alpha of -0.087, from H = 1.10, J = 1.01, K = 1.00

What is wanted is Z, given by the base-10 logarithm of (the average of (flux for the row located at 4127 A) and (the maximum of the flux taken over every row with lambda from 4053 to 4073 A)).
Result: 0.900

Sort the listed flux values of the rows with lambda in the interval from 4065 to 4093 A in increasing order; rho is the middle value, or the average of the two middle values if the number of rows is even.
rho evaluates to 7.86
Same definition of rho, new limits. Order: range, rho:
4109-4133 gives 7.86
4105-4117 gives 7.86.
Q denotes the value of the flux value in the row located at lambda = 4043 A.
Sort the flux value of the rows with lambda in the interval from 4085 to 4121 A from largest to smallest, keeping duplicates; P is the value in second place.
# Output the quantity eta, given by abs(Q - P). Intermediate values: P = 8.78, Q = 7.81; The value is 1.0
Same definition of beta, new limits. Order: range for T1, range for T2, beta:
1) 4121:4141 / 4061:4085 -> 1.4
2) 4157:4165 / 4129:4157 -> 10.9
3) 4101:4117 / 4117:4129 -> 0.6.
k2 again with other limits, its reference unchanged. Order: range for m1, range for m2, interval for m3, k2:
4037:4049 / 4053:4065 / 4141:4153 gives 0.008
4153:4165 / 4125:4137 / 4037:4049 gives 0.064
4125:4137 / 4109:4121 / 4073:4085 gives 0.261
